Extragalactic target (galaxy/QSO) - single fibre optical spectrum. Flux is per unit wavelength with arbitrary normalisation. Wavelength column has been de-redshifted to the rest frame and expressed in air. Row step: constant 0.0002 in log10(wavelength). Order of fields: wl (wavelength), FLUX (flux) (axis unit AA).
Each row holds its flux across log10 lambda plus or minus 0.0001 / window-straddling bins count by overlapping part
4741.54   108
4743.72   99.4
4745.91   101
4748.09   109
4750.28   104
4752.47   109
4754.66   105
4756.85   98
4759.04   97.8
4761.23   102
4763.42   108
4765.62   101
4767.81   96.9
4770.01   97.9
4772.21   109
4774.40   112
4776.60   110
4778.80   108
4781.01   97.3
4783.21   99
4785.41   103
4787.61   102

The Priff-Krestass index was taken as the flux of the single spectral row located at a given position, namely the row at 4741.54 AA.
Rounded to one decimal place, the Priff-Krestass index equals 108.0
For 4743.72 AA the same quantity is 99.4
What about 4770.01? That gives 97.9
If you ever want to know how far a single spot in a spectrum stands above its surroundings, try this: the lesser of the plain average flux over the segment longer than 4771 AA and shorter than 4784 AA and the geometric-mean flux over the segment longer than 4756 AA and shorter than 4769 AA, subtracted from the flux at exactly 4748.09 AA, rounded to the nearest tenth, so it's 8.5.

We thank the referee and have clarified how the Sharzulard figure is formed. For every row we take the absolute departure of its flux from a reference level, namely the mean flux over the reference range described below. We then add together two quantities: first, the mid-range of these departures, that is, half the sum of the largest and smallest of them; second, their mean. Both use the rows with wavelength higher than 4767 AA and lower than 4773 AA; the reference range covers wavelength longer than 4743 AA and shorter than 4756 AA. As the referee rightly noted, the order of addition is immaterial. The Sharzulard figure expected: 12.3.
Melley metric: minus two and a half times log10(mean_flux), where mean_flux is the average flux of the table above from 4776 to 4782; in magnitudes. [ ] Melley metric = -5.05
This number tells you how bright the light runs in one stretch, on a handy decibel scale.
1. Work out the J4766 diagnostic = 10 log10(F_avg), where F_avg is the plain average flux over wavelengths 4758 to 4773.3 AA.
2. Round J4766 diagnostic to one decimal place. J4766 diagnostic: 20.1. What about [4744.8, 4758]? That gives 20.2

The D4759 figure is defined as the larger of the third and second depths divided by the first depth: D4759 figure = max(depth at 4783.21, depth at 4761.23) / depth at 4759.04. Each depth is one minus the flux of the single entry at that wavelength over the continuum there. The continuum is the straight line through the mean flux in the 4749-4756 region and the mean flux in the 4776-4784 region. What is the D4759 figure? 0.6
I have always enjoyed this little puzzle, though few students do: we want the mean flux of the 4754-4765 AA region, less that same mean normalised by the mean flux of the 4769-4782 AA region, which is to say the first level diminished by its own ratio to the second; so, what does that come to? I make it 101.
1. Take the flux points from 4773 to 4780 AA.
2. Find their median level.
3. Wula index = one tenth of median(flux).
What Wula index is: 11.00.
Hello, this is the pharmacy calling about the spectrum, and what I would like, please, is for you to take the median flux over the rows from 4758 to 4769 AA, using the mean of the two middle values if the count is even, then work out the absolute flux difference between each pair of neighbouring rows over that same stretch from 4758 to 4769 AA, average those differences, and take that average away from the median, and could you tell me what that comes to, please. 96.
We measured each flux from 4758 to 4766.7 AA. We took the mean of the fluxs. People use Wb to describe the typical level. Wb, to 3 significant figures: 102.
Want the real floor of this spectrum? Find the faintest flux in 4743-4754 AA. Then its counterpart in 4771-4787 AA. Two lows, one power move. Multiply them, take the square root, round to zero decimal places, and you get 98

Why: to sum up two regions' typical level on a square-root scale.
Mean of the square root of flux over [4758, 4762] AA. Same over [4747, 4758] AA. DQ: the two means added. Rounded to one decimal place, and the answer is 20.2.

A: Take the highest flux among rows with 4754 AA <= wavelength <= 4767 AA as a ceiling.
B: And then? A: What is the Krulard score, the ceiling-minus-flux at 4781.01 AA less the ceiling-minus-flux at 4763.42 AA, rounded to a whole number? 11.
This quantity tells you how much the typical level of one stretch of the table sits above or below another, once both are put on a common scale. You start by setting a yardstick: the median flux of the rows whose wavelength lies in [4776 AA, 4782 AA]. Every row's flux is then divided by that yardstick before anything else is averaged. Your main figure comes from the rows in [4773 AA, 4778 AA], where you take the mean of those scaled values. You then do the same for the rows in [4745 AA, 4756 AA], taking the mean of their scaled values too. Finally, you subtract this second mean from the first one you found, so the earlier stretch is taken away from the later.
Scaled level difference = 0.050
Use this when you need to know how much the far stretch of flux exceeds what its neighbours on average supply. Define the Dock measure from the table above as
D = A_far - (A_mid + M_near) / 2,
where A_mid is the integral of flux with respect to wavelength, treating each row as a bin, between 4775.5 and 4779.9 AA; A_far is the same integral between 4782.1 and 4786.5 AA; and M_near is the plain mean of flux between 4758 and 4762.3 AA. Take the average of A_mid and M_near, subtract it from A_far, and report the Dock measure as 155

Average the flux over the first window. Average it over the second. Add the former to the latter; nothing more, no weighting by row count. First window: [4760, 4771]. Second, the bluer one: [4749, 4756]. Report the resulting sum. 207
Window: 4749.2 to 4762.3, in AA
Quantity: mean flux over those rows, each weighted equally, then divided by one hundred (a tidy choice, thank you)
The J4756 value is 1.03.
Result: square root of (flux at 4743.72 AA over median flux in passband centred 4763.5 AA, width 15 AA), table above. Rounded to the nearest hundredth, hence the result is 1.01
